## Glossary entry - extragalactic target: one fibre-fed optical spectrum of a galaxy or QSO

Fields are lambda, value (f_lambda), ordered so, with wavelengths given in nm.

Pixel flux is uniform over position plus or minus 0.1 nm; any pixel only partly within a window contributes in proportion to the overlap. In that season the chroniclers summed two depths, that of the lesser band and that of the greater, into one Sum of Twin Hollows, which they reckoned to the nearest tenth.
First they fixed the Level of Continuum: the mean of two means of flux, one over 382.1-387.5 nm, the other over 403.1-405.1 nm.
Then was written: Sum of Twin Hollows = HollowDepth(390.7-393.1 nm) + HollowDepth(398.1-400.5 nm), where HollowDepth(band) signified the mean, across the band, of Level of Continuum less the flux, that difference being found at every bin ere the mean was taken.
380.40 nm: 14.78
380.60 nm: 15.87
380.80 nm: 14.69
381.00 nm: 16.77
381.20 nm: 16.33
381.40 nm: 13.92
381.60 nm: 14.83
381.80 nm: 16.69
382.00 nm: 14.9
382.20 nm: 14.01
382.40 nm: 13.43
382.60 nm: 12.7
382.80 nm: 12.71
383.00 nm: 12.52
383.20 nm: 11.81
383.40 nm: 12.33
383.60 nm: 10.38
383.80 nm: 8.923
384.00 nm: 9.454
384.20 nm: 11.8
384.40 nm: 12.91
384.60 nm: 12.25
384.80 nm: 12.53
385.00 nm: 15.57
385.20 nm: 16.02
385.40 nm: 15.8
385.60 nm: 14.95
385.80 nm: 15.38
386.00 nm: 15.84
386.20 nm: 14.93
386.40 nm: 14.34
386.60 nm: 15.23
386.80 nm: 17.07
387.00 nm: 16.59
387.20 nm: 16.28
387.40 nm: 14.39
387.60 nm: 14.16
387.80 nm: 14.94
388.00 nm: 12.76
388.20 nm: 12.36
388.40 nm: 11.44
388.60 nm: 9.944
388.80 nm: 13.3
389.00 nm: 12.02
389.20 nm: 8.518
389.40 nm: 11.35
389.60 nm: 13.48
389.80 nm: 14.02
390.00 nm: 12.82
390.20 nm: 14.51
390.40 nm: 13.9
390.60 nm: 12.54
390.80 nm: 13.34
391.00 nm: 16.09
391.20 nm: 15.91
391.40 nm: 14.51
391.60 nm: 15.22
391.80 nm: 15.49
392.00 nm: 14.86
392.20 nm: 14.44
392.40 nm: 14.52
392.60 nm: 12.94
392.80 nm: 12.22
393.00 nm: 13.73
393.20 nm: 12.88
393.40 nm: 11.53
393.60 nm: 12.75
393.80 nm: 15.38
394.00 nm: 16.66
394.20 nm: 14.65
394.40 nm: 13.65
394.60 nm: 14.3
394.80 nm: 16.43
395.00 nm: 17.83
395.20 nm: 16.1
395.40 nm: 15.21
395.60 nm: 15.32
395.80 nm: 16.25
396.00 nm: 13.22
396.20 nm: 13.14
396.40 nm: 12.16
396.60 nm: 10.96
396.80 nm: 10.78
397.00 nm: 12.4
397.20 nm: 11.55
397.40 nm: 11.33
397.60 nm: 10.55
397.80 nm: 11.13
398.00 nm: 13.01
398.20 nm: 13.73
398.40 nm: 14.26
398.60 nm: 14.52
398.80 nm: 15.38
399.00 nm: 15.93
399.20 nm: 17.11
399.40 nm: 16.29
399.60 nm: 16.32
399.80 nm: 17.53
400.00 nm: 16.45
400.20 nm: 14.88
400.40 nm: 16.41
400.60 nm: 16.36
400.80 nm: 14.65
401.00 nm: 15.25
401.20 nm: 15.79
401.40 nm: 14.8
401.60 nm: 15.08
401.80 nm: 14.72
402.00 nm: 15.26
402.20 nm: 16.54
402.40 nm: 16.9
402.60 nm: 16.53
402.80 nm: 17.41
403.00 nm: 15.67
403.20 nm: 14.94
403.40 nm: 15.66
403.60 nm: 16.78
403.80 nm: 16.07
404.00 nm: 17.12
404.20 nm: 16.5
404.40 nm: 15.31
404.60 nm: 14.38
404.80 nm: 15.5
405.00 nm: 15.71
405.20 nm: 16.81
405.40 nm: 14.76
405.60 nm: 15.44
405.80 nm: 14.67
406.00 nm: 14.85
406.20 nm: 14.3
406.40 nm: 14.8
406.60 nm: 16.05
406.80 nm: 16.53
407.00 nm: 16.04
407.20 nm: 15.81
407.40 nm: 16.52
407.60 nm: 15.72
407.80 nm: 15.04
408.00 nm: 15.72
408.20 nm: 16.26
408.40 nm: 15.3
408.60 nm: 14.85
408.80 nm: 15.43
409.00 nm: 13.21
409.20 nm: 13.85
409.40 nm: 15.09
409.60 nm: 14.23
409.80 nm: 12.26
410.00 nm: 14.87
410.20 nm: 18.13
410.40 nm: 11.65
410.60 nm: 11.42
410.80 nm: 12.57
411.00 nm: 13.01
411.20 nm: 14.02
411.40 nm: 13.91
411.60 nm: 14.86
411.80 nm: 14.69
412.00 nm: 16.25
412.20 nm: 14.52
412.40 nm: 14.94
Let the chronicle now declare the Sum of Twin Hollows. -0.7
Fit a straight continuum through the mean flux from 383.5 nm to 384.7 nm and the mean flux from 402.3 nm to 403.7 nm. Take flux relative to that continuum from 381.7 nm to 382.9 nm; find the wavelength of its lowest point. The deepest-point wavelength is 382.80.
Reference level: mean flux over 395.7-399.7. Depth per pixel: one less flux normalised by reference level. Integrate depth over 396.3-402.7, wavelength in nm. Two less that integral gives 2.48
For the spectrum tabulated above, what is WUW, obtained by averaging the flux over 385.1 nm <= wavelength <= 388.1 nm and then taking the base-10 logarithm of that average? 1.18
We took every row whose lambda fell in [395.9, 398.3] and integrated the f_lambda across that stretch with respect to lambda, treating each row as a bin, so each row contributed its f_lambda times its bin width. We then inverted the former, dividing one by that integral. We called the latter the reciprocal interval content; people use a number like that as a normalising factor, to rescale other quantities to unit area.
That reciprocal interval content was 0.035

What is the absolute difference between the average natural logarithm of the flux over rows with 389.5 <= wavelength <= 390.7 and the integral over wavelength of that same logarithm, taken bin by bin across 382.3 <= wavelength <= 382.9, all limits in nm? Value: 1.1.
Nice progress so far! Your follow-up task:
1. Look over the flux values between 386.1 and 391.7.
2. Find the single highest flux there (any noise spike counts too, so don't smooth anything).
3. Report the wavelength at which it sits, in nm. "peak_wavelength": 386.80 nm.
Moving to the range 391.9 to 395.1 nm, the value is 395.00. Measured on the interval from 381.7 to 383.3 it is 381.80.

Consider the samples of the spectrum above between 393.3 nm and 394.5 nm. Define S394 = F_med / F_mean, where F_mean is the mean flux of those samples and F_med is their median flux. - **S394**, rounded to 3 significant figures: 1.00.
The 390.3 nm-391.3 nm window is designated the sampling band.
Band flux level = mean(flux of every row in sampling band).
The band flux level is 14.4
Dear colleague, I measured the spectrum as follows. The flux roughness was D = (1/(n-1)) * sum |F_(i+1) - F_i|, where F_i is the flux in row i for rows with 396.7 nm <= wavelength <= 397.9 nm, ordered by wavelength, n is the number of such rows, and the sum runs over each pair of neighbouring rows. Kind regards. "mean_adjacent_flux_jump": 0.81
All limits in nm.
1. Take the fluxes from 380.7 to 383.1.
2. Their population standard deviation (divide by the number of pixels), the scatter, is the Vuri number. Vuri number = 1.5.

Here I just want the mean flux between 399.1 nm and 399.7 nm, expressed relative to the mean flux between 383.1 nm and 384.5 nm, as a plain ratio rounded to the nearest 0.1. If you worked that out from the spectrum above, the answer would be 1.5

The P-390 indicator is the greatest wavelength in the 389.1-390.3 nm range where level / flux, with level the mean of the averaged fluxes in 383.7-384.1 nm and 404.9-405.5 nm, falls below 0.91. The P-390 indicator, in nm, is 390.20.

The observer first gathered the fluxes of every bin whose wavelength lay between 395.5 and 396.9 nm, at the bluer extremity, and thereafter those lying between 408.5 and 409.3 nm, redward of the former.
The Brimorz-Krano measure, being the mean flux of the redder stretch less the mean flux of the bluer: 1.2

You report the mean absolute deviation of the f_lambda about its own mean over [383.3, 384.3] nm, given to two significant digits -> 1.2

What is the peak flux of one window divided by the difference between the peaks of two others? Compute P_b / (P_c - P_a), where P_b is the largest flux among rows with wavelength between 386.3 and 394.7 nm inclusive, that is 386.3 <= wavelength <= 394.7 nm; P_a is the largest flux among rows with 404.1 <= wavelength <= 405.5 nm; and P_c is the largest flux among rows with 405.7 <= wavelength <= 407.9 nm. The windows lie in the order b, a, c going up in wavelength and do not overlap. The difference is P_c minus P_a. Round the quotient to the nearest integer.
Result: -61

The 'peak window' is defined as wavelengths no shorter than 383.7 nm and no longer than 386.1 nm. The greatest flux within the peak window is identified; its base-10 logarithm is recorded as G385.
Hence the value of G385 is 1.20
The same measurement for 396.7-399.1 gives 1.20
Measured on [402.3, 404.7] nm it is 1.24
